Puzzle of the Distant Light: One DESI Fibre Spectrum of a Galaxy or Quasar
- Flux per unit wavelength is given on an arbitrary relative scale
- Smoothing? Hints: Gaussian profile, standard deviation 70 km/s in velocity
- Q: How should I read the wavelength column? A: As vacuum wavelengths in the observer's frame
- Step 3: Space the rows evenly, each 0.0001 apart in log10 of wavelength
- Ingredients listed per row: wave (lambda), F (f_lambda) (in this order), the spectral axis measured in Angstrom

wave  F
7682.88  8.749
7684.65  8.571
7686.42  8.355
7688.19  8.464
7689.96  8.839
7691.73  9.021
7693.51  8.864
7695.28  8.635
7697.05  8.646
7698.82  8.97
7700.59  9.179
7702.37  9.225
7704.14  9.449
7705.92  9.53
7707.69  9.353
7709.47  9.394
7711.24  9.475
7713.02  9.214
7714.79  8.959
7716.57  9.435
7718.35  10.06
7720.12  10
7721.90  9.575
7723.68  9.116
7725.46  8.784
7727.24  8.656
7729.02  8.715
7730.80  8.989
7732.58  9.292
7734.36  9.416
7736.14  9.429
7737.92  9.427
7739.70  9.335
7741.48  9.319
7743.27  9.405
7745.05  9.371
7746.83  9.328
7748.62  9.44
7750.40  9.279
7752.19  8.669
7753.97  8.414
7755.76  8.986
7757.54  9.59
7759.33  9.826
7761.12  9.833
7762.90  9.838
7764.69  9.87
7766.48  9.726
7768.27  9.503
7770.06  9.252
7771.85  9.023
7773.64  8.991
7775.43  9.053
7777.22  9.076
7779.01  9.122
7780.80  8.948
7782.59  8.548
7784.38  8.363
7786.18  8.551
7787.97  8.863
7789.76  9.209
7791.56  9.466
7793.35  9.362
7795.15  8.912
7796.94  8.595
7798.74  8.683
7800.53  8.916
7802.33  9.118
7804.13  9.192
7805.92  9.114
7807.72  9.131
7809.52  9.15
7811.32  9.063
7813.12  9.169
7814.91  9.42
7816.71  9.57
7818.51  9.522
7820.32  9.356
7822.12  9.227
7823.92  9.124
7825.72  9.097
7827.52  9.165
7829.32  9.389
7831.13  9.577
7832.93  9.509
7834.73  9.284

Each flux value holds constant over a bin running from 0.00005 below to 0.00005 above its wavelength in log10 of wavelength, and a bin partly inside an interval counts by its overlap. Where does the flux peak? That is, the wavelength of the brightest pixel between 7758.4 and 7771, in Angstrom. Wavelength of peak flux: 7764.69 Angstrom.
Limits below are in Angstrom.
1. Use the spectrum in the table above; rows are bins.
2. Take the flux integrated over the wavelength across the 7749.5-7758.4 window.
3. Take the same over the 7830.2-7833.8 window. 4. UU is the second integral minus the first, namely -46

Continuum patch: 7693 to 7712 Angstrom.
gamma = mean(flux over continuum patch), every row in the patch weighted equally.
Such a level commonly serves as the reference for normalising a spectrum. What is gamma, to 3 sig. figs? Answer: 9.16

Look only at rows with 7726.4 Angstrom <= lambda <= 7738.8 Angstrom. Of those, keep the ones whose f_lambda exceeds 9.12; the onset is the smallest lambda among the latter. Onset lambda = 7732.58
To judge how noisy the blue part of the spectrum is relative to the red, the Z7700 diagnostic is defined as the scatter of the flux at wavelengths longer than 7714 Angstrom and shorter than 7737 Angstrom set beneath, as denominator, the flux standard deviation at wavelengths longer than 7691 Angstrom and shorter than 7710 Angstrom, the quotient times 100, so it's 69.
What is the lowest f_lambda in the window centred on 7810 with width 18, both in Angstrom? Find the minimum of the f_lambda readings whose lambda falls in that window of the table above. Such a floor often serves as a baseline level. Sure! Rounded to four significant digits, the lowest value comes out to 9.063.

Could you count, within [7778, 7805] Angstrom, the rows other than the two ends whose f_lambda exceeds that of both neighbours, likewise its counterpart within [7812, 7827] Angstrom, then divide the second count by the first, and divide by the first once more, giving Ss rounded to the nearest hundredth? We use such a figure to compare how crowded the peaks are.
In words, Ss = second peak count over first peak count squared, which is 1.00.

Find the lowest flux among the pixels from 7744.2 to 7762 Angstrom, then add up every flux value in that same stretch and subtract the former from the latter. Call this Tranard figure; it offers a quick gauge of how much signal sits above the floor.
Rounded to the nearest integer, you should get 84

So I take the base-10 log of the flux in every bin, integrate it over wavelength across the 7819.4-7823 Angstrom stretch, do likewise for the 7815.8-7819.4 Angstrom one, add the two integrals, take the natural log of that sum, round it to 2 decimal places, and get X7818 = 1.95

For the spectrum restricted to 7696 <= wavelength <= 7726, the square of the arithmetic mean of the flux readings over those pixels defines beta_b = 86.8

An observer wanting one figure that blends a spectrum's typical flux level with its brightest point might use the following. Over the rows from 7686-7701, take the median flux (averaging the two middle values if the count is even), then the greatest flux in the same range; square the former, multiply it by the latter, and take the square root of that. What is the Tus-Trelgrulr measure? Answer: 26.8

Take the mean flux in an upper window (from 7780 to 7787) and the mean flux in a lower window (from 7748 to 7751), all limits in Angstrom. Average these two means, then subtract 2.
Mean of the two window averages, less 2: 6.98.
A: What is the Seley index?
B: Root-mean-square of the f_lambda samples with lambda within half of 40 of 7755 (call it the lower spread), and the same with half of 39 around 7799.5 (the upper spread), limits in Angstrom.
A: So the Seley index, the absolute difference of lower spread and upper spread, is 0.32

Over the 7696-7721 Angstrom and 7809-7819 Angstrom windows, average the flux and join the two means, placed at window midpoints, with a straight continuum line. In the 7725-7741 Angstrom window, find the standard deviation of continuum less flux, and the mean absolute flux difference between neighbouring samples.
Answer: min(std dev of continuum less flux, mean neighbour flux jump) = 0.124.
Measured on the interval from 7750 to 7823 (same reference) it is 0.193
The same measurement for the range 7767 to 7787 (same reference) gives 0.159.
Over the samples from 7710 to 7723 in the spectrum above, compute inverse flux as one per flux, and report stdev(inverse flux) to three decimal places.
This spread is 0.004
